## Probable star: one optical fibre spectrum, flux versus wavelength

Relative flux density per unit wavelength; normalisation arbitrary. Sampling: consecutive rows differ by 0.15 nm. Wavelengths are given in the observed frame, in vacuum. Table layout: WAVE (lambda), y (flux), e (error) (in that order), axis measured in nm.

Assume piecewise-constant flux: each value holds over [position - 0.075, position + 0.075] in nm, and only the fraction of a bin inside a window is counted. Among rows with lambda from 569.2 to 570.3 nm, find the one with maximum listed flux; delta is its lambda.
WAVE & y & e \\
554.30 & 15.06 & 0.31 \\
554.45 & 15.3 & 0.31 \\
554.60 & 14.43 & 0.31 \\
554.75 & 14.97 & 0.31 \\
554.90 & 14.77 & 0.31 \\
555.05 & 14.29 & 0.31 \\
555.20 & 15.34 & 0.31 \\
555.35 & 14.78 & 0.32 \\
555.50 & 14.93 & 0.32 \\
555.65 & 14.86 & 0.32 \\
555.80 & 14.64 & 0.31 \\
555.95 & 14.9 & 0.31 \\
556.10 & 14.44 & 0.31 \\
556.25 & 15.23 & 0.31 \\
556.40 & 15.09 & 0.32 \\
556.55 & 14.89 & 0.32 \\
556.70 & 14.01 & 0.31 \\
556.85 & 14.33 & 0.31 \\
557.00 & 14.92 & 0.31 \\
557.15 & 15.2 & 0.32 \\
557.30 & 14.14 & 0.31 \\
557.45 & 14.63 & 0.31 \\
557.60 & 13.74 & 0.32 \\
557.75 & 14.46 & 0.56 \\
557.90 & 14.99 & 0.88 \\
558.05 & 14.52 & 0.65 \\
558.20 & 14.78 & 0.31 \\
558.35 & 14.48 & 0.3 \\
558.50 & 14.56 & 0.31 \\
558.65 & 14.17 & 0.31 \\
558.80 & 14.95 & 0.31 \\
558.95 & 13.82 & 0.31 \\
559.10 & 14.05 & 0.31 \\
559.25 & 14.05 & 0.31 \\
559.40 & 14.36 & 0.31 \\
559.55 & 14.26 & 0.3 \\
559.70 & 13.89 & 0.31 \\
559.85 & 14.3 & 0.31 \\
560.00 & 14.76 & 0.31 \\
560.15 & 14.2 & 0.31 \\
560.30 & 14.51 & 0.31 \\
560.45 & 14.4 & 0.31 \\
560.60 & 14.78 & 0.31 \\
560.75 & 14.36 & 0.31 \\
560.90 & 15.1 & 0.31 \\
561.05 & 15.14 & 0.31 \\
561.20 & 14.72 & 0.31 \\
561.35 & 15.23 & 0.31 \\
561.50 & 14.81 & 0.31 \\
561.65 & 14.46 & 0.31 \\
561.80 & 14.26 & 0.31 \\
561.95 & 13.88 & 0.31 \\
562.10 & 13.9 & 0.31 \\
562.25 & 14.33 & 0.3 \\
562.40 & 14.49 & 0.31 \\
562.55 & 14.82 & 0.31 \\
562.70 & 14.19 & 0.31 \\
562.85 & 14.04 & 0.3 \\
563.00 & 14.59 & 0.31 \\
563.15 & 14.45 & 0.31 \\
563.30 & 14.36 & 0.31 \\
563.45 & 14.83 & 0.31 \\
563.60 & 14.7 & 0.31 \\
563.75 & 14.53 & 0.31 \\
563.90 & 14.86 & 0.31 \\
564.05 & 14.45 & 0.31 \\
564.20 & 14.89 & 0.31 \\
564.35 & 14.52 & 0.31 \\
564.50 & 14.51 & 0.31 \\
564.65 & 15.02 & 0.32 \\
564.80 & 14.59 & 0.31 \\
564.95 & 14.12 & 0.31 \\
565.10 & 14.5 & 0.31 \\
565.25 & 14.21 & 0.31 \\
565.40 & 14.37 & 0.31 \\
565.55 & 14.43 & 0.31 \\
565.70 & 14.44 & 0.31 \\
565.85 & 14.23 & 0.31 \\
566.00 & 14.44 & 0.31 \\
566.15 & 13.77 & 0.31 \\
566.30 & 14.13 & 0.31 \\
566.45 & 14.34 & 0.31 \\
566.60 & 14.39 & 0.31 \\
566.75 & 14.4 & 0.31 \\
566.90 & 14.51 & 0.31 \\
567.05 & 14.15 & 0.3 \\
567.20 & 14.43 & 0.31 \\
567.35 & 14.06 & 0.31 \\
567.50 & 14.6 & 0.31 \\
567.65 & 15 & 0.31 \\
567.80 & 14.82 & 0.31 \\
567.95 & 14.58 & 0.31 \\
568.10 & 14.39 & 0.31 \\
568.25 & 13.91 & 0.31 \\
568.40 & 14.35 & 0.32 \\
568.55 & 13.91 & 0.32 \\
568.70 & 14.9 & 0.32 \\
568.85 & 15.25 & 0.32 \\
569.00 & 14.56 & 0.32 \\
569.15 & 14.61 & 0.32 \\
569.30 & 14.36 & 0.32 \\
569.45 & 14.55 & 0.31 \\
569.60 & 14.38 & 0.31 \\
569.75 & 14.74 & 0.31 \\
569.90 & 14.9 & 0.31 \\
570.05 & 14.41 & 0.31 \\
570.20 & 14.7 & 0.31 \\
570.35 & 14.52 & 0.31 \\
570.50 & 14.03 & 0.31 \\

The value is 569.90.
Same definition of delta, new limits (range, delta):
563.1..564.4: 564.20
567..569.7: 568.85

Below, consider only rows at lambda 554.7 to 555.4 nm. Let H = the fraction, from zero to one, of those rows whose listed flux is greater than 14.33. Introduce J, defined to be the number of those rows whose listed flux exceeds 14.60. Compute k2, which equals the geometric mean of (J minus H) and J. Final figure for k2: 3.6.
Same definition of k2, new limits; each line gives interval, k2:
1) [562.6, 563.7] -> 1.6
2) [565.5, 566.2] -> 0.0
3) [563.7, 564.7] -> 2.4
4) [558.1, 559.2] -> 1.7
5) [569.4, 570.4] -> 2.4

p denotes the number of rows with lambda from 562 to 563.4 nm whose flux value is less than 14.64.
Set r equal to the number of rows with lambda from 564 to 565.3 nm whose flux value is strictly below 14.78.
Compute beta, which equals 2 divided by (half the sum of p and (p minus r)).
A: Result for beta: 0.44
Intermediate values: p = 8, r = 7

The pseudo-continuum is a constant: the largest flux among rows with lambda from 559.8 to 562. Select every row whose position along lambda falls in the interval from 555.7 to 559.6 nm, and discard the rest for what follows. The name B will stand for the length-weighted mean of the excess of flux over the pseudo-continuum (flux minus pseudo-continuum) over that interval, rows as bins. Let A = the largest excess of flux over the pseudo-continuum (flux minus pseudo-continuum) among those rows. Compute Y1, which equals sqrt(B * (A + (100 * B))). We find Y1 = 7.03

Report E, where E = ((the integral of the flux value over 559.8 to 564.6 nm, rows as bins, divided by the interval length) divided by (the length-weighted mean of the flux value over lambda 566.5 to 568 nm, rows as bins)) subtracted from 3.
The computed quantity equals 2.00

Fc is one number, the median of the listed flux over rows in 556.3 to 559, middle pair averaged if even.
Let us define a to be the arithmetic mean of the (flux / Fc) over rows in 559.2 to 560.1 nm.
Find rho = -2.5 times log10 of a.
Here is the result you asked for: 0.020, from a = 0.98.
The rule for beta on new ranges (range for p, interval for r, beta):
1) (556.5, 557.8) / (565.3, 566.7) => 1.33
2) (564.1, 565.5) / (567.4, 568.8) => 0.50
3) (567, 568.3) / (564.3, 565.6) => 0.67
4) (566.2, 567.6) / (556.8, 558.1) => 0.33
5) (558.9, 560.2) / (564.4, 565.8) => 0.50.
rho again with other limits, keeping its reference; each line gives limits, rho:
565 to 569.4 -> 0.009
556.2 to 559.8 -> 0.004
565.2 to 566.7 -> 0.020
